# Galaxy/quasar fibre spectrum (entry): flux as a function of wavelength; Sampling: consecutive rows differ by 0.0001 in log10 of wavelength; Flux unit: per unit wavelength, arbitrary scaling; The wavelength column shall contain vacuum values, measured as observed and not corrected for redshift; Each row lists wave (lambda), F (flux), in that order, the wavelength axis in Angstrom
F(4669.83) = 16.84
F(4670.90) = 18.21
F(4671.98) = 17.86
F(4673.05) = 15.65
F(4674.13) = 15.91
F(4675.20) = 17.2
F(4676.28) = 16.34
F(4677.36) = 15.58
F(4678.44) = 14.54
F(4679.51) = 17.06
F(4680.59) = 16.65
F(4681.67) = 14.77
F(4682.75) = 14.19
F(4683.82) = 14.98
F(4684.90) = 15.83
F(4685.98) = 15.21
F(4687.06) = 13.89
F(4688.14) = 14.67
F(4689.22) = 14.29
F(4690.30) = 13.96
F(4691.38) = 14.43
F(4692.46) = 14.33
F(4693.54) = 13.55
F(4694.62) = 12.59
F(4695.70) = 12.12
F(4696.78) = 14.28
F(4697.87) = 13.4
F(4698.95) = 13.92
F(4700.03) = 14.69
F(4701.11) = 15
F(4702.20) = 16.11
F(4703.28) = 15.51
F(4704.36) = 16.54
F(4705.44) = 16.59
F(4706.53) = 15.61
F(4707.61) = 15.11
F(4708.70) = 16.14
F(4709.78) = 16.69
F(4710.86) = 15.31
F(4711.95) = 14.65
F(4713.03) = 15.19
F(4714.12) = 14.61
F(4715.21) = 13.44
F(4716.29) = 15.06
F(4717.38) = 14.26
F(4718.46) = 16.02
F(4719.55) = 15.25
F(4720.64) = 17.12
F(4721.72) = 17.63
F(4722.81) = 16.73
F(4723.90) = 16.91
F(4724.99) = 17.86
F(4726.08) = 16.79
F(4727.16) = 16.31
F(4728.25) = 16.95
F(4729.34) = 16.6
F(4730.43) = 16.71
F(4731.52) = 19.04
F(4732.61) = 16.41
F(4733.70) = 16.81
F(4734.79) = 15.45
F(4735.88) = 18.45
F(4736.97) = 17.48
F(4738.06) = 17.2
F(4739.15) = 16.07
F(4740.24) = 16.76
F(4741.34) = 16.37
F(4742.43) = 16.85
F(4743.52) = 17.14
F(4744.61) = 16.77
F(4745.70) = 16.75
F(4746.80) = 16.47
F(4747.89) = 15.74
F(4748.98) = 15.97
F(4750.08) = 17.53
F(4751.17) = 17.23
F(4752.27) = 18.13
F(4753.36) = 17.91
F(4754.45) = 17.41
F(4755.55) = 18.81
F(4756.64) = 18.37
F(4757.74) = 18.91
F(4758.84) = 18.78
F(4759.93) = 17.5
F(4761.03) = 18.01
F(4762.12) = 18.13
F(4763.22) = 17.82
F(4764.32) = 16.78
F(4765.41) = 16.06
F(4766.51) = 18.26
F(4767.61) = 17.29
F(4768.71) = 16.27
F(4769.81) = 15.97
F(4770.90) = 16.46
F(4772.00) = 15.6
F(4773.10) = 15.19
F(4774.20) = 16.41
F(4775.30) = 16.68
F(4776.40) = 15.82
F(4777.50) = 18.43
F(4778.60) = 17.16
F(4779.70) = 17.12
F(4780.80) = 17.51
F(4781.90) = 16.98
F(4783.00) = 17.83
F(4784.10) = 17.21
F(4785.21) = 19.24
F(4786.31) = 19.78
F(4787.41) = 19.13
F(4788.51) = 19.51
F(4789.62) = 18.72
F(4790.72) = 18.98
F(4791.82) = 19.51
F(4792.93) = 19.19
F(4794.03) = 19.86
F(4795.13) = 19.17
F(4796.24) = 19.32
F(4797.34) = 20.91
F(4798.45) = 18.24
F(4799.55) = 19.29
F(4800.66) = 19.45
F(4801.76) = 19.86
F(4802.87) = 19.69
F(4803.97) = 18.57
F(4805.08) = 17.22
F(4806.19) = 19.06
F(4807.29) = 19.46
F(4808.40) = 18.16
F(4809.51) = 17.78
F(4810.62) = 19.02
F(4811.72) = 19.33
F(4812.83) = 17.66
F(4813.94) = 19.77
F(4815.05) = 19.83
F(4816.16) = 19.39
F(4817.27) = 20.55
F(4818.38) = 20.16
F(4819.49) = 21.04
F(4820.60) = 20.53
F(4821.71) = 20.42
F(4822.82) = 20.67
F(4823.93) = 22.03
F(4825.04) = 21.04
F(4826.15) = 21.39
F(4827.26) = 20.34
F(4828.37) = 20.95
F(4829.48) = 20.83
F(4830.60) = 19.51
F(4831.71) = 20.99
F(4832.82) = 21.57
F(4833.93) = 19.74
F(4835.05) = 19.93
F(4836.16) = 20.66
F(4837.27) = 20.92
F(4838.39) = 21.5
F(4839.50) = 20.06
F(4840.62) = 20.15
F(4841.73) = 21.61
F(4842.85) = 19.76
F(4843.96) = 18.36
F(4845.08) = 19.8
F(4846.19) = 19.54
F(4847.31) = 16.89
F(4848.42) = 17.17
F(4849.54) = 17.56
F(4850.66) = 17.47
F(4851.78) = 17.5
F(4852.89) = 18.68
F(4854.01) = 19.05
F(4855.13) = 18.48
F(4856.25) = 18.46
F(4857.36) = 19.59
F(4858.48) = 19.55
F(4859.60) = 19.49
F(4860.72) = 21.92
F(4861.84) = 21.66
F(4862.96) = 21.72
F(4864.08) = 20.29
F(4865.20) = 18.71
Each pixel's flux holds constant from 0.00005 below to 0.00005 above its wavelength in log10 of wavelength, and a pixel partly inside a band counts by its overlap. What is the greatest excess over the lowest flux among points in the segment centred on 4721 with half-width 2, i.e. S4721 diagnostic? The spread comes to 2.4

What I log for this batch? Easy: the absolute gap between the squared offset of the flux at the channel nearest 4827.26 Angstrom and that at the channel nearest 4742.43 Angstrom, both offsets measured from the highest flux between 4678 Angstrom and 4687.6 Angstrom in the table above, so 11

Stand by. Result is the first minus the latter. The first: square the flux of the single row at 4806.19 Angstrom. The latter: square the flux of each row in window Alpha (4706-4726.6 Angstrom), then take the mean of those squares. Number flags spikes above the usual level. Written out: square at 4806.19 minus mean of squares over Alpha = 112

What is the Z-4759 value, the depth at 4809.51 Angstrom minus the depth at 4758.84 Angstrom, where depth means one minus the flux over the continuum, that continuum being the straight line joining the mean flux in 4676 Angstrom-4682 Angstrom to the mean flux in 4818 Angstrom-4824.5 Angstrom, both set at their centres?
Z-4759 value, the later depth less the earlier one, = 0.14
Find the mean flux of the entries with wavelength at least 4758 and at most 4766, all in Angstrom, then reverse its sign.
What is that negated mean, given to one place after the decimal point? -17.6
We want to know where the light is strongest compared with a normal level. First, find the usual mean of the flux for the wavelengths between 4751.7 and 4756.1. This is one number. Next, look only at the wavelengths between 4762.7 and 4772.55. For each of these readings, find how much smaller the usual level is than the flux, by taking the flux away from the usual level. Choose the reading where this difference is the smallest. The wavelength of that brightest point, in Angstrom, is 4766.51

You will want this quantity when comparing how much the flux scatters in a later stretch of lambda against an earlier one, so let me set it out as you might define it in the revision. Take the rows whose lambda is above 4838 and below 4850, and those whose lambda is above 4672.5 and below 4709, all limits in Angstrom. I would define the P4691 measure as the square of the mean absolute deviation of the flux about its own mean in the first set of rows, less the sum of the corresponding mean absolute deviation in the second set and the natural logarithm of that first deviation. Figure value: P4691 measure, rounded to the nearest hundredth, 0.48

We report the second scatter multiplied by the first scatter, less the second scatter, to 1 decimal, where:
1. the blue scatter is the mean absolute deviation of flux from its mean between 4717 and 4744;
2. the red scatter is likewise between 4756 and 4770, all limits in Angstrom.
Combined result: -0.3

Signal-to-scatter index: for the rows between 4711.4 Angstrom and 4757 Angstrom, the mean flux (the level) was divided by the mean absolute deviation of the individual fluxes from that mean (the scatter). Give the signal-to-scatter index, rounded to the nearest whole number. 18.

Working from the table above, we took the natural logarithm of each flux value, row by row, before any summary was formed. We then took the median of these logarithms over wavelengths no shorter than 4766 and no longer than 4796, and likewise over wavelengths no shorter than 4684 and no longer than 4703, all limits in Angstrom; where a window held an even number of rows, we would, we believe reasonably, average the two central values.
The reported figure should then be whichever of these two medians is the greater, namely 2.86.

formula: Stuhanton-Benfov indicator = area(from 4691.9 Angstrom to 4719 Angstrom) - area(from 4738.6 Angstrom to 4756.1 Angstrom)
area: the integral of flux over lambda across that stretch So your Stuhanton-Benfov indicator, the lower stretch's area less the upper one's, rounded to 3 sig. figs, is 104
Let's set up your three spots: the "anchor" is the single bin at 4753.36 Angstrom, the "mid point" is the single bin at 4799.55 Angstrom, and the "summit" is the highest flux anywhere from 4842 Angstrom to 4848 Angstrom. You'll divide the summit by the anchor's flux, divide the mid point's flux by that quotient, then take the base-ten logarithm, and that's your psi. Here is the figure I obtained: 1.24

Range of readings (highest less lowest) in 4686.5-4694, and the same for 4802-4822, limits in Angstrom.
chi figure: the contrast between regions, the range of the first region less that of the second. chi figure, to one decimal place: -2.7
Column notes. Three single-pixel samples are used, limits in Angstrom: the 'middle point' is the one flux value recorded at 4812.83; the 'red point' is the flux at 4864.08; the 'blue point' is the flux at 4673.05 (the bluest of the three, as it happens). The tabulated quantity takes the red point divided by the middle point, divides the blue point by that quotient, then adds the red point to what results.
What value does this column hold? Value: 33.9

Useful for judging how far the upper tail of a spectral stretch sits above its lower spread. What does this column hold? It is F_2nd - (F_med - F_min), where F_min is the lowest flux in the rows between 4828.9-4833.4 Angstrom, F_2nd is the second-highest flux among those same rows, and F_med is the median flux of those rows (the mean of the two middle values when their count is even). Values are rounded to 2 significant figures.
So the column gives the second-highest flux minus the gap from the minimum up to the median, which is 20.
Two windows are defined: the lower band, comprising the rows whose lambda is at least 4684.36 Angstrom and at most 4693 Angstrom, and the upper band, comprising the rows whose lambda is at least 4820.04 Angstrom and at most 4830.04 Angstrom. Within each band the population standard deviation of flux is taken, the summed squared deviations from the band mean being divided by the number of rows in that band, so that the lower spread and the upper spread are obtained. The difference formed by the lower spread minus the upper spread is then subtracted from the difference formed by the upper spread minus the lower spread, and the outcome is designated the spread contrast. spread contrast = -0.2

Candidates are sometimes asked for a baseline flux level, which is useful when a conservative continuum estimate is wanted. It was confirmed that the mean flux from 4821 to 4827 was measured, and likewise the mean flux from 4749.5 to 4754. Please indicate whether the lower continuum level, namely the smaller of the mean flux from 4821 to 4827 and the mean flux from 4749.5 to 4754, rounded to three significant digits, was 17.7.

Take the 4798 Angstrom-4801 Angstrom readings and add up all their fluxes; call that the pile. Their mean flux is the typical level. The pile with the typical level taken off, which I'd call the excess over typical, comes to 38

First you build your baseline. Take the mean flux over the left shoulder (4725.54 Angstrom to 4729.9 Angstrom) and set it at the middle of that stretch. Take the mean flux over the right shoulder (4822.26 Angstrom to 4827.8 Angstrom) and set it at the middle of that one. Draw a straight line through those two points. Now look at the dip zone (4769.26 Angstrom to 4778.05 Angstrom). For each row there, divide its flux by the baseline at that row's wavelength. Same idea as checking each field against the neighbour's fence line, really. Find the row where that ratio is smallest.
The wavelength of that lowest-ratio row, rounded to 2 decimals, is 4773.10 Angstrom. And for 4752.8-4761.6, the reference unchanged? 4759.93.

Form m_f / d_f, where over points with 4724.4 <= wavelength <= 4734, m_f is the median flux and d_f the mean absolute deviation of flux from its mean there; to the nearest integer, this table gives 27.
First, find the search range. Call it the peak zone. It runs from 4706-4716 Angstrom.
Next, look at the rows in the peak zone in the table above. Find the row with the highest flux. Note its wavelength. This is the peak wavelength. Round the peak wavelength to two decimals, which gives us 4709.78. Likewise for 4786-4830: 4823.93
